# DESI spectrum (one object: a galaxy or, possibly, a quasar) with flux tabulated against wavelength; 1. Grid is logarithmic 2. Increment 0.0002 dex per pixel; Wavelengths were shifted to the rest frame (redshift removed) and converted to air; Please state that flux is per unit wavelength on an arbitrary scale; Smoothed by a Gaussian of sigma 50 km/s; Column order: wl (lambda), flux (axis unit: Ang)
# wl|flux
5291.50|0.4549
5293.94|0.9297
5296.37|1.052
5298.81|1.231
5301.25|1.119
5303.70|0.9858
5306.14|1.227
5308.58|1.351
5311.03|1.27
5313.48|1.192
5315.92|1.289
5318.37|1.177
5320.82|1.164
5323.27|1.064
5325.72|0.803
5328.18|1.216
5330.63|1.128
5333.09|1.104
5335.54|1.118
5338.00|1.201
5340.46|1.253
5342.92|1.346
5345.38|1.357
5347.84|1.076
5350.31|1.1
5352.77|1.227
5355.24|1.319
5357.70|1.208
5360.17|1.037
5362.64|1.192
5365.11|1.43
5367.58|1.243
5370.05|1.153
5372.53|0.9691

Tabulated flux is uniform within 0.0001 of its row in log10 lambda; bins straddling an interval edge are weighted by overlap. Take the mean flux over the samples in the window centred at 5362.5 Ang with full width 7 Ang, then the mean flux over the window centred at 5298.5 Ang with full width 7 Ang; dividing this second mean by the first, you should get 0.93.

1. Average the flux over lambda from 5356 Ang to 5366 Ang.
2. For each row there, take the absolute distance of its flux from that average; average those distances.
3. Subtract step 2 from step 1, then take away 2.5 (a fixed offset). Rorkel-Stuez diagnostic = -1.39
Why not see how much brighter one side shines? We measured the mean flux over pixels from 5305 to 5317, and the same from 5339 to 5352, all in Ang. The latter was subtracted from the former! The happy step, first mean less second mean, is 0.04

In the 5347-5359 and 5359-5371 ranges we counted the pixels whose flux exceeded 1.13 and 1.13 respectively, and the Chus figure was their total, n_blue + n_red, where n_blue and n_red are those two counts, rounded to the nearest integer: 7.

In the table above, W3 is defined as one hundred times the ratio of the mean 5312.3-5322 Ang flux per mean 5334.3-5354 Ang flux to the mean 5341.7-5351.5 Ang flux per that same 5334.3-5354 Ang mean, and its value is 99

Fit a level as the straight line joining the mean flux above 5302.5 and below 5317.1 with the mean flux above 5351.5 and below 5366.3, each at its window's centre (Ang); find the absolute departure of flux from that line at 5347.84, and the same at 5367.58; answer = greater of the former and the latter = 0.16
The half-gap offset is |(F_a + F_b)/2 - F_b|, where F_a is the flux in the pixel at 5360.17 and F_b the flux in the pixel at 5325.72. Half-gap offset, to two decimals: 0.12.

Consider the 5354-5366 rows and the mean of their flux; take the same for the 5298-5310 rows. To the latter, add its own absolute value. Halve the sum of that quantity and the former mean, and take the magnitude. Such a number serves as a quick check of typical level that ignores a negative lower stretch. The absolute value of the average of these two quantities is 1.80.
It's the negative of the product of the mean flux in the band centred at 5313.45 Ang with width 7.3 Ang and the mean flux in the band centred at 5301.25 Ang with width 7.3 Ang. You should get -1.39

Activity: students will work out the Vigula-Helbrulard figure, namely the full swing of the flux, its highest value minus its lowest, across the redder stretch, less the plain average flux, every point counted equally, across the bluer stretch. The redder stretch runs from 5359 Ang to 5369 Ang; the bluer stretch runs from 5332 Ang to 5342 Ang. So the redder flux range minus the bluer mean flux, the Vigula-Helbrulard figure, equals -0.78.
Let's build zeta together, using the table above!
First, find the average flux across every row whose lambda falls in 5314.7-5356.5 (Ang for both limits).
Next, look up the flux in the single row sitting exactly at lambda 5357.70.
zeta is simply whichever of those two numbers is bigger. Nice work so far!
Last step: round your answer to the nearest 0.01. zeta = 1.21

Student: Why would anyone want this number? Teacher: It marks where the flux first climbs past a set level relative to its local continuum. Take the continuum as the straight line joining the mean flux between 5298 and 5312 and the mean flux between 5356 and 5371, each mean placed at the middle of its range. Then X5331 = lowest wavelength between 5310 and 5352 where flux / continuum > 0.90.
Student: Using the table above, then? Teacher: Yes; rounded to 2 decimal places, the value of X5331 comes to 5311.03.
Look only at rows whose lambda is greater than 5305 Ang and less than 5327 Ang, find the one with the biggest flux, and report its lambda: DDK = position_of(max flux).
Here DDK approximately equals 5308.58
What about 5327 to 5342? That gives 5340.46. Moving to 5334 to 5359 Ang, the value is 5345.38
